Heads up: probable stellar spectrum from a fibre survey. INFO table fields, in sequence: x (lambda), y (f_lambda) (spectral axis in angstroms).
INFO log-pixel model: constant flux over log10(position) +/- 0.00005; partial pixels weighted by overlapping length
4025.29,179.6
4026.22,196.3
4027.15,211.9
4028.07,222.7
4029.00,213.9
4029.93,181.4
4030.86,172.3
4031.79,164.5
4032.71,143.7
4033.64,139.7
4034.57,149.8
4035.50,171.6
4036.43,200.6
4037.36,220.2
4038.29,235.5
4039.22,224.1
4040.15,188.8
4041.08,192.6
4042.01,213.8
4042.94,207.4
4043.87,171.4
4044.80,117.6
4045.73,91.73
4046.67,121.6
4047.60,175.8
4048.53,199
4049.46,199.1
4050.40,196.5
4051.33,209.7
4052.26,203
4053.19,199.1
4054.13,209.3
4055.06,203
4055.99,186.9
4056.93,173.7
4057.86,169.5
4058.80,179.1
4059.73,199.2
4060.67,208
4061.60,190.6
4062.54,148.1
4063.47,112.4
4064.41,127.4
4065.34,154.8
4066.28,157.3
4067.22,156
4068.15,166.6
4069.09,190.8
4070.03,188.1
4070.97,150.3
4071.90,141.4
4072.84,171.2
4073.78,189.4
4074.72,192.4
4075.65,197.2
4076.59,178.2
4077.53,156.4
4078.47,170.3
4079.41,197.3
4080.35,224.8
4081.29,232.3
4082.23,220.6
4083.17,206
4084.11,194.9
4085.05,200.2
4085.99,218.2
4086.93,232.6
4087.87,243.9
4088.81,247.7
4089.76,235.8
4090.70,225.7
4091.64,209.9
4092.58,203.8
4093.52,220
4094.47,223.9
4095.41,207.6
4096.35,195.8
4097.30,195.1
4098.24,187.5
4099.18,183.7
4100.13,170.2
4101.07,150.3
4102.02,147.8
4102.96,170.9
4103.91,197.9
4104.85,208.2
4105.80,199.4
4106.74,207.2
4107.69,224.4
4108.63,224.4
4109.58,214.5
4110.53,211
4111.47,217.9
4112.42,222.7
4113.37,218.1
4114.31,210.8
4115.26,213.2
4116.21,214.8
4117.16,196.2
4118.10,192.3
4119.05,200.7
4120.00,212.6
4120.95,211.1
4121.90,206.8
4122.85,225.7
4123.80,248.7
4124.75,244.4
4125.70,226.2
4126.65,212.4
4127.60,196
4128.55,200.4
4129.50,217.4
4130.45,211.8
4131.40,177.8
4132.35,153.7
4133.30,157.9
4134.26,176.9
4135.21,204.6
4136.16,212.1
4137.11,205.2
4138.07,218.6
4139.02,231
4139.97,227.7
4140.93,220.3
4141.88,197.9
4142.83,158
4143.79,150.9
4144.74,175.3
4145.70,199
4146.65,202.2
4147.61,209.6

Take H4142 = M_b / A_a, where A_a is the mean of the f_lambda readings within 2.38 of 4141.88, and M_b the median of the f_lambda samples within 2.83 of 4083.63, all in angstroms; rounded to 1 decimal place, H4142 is 1.1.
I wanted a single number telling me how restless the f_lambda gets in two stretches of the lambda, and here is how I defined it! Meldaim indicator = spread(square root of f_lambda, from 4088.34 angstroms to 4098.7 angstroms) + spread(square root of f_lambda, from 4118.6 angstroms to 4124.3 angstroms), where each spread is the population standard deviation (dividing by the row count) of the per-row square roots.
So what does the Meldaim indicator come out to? 1.1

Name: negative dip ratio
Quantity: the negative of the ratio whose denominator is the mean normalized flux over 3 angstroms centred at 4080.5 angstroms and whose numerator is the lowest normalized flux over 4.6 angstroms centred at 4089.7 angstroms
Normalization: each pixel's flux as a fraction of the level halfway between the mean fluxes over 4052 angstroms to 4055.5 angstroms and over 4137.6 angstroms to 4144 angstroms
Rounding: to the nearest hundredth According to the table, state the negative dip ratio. -0.96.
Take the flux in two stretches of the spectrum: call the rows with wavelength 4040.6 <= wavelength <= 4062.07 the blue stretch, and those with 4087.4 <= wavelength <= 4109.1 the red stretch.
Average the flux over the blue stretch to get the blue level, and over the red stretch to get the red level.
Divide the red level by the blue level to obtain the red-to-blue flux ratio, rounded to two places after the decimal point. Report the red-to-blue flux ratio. 1.11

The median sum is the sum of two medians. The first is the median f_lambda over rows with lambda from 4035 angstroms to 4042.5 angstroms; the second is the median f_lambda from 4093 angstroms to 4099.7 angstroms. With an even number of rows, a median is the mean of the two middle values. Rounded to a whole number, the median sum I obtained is 403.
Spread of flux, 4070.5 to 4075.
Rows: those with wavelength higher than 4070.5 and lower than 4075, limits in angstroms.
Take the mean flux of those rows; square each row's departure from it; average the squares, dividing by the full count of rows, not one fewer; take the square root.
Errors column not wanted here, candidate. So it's 20.4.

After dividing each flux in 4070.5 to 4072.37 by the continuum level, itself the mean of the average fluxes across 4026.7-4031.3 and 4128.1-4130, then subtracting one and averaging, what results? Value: -0.29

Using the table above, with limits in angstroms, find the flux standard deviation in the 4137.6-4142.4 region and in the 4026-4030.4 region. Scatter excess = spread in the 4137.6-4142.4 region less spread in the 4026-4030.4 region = -3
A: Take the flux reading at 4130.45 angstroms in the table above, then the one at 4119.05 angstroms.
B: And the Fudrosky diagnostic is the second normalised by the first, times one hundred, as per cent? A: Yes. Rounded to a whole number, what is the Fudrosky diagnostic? 95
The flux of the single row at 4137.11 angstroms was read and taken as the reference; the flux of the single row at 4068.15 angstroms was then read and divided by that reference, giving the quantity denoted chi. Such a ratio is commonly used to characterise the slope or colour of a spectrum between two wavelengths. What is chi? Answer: 0.81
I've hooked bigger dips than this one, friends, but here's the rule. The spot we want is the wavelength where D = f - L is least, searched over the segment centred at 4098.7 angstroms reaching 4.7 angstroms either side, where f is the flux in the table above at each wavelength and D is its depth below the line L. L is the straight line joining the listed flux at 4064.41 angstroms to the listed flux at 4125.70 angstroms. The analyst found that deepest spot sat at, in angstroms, 4102.02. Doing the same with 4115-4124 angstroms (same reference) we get 4118.10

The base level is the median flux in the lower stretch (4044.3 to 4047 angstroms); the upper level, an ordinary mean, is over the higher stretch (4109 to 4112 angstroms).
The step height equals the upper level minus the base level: 97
